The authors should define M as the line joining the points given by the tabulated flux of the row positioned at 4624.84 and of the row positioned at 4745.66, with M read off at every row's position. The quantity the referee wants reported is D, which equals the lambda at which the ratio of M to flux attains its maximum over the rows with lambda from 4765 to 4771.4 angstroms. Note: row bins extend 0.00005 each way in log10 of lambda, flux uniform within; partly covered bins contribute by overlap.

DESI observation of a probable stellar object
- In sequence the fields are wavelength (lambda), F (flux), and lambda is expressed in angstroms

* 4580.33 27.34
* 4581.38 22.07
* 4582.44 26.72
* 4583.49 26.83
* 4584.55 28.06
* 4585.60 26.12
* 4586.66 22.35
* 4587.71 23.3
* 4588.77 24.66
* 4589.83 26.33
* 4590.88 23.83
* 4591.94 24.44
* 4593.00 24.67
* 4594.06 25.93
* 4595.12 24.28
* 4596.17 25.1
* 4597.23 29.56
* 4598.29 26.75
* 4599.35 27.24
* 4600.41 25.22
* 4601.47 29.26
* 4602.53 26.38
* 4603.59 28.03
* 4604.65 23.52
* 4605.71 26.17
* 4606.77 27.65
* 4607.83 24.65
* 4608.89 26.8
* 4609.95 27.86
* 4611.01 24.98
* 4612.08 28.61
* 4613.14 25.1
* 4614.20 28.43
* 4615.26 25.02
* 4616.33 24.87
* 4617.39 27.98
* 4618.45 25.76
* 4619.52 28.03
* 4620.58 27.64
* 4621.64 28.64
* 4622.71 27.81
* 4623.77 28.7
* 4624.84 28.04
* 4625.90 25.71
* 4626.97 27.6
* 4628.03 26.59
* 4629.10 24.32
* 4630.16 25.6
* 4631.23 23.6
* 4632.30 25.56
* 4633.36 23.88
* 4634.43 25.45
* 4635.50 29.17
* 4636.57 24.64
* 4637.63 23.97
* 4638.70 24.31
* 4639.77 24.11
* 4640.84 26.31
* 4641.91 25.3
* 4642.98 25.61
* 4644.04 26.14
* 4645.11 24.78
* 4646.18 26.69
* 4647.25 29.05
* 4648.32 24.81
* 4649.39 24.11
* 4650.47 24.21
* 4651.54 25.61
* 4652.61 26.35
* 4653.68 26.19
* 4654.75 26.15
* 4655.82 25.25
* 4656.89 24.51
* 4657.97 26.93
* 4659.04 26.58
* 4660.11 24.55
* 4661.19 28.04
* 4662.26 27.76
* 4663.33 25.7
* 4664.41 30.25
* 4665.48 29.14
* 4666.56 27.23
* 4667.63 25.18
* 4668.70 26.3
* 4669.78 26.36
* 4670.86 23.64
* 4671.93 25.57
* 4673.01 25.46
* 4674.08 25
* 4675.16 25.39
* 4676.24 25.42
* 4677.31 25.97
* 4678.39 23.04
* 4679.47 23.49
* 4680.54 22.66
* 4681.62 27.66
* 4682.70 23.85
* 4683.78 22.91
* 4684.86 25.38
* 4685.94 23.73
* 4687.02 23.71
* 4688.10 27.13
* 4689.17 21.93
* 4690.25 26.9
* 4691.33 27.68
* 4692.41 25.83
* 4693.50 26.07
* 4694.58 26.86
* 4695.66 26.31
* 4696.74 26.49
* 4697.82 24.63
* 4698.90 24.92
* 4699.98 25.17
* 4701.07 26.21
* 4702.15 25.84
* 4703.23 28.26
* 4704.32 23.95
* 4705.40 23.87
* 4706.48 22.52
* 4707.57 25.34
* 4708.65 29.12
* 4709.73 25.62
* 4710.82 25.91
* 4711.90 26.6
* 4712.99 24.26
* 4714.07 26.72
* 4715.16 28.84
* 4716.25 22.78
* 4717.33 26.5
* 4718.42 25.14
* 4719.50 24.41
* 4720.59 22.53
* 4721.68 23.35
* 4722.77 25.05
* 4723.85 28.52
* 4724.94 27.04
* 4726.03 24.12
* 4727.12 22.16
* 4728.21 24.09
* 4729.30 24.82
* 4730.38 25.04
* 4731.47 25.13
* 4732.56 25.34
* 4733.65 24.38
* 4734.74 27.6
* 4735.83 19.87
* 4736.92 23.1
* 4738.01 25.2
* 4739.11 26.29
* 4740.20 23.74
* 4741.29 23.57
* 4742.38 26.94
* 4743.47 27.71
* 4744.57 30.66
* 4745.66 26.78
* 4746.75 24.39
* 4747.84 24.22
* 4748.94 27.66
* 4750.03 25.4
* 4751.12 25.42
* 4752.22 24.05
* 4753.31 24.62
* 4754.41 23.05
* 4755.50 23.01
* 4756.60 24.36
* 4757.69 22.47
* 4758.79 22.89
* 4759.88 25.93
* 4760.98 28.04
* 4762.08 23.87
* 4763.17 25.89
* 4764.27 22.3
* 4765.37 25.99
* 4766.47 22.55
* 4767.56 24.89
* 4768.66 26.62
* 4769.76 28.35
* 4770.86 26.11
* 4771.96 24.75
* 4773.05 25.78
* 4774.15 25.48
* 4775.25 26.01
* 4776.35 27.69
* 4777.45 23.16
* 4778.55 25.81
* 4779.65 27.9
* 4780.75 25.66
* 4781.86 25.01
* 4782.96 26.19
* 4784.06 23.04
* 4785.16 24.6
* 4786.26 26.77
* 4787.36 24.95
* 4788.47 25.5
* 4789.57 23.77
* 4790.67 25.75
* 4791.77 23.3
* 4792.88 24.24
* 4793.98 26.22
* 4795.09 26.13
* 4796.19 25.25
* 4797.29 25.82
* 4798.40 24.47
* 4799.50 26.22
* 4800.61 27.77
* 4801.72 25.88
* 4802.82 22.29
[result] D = 4766.47 angstroms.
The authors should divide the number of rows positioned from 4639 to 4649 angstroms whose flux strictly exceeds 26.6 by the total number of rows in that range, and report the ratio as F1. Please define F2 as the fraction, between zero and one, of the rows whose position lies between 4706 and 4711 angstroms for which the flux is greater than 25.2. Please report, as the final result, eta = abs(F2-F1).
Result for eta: 0.58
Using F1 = 0.222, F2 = 0.80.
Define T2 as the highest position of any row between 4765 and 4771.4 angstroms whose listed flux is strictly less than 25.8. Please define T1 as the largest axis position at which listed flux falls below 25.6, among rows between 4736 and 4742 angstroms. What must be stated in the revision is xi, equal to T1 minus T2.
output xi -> -26.3 angstroms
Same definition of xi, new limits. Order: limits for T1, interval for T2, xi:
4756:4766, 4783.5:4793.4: -28.6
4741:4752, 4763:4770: -16.4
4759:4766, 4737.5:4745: 23.0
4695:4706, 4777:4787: -79.8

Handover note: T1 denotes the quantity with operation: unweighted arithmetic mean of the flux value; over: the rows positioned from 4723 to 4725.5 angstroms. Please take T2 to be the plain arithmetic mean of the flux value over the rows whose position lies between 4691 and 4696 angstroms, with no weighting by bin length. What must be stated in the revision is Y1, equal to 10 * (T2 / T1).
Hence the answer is 9.6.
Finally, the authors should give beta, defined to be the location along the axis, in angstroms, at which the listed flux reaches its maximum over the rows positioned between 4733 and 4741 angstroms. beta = 4734.74 angstroms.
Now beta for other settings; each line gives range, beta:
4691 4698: 4691.33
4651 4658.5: 4657.97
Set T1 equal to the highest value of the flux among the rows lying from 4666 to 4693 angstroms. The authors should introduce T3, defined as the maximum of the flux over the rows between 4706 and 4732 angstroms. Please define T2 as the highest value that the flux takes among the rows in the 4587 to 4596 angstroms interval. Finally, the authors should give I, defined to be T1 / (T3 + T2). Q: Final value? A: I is 0.50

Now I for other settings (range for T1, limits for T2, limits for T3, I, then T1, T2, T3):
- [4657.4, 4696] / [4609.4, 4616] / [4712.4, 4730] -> 0.53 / 30.25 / 28.61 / 28.84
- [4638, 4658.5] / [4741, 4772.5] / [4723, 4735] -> 0.49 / 29.05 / 30.66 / 28.52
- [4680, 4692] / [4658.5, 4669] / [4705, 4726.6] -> 0.47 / 27.68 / 30.25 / 29.12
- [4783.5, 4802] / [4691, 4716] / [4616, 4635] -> 0.48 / 27.77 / 29.12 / 28.7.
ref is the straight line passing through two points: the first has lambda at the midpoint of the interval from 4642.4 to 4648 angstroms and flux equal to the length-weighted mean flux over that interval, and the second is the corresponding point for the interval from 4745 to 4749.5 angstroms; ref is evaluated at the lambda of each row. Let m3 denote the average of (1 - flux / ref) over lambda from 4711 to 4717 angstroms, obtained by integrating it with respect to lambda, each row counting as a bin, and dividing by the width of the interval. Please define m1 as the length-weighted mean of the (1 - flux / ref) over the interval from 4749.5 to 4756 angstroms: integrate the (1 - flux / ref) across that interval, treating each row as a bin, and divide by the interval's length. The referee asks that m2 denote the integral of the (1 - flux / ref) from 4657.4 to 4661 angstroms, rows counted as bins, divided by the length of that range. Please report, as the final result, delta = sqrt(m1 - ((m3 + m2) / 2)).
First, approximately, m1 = 0.06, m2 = 0.005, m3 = 0.01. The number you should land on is 0.24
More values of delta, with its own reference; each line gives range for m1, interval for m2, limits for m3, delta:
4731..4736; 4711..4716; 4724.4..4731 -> 0.15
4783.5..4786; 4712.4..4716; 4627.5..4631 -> 0.21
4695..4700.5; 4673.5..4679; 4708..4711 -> 0.12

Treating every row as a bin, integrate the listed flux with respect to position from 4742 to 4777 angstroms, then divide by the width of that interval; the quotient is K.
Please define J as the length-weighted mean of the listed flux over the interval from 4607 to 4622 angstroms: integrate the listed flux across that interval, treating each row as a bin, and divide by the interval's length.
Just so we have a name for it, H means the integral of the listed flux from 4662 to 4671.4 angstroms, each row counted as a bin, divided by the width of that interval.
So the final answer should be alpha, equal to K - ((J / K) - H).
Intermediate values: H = 26.8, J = 26.7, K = 25.4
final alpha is 51.2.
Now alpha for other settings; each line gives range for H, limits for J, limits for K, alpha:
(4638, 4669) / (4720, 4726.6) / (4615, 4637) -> 51.6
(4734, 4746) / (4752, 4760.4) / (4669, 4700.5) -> 49.7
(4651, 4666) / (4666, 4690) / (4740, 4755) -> 51.3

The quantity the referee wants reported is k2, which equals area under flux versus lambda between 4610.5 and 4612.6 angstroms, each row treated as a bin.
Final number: 56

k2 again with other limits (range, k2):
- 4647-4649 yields 53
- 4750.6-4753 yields 59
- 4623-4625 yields 57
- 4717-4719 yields 52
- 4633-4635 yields 49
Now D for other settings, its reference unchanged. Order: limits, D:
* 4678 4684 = 4680.54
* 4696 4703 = 4697.82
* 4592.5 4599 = 4595.12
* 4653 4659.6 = 4656.89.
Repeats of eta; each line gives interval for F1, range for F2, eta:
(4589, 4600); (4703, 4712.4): 0.37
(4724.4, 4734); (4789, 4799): 0.44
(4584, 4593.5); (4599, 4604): 0.89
